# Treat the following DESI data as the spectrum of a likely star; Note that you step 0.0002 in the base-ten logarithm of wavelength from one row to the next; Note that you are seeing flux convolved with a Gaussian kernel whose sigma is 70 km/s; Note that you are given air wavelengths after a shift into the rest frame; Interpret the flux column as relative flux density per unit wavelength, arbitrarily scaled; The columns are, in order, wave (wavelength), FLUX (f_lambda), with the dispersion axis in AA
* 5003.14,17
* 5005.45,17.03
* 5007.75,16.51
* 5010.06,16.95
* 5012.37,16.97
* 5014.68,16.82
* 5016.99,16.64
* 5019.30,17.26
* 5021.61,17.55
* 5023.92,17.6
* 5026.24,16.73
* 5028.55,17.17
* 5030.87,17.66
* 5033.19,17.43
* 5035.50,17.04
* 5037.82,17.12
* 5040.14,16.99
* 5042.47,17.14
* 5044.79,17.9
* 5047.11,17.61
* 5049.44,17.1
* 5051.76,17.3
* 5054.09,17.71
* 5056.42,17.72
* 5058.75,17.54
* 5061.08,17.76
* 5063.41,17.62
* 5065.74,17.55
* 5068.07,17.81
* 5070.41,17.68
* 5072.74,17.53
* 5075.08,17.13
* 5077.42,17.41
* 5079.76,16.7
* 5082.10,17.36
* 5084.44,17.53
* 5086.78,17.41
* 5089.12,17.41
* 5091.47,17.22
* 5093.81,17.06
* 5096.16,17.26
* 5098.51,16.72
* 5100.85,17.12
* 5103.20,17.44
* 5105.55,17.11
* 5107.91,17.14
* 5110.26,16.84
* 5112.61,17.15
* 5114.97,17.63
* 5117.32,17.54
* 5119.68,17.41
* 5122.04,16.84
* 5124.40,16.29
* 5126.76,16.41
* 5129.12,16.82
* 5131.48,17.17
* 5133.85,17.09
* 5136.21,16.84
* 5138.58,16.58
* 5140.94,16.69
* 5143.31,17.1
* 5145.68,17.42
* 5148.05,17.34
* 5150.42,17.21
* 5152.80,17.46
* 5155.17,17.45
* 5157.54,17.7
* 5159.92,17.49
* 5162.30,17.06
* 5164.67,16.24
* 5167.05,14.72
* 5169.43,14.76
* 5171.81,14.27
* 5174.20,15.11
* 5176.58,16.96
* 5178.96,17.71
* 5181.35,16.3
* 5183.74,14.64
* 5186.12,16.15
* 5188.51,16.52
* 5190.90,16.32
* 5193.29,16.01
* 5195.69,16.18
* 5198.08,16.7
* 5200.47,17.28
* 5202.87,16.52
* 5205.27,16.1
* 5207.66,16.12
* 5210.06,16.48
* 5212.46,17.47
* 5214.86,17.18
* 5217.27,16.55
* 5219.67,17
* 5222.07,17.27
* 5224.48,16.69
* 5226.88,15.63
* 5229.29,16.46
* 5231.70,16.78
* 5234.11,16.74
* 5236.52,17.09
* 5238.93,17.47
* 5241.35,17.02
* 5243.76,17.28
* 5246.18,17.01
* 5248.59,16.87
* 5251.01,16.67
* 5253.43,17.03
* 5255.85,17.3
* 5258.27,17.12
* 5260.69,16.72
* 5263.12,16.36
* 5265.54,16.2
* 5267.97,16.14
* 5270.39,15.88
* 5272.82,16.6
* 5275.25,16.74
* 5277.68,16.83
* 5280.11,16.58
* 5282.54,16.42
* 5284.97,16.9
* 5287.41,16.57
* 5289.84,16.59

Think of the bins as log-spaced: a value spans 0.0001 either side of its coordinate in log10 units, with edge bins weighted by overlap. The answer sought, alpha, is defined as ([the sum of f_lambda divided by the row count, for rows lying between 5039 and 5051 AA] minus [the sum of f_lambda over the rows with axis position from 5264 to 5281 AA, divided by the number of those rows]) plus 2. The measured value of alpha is 2.9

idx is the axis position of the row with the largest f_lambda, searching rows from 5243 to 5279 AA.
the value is 5255.85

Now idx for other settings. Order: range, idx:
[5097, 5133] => 5114.97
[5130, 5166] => 5157.54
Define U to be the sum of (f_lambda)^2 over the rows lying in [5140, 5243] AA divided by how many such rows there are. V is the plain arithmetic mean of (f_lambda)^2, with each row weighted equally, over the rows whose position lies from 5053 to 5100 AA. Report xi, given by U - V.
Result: -27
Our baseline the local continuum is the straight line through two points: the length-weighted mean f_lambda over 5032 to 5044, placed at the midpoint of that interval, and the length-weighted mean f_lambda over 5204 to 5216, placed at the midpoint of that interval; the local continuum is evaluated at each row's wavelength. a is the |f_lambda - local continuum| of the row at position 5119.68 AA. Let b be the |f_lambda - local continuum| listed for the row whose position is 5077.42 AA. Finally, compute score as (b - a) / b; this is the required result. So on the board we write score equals -0.3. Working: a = 0.5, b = 0.4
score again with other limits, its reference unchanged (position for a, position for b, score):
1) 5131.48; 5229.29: -0.7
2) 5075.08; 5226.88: 0.9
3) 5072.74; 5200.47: 0.2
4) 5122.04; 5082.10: 0.7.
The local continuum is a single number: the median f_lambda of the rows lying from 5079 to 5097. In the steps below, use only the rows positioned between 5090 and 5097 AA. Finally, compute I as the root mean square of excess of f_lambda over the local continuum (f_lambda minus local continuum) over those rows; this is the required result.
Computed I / 0.16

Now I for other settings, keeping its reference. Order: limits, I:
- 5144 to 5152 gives 0.09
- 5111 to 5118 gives 0.25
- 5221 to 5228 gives 1.03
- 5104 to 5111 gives 0.31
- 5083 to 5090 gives 0.15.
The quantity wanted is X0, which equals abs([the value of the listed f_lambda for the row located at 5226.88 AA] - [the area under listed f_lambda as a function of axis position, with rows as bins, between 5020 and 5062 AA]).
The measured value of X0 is 715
